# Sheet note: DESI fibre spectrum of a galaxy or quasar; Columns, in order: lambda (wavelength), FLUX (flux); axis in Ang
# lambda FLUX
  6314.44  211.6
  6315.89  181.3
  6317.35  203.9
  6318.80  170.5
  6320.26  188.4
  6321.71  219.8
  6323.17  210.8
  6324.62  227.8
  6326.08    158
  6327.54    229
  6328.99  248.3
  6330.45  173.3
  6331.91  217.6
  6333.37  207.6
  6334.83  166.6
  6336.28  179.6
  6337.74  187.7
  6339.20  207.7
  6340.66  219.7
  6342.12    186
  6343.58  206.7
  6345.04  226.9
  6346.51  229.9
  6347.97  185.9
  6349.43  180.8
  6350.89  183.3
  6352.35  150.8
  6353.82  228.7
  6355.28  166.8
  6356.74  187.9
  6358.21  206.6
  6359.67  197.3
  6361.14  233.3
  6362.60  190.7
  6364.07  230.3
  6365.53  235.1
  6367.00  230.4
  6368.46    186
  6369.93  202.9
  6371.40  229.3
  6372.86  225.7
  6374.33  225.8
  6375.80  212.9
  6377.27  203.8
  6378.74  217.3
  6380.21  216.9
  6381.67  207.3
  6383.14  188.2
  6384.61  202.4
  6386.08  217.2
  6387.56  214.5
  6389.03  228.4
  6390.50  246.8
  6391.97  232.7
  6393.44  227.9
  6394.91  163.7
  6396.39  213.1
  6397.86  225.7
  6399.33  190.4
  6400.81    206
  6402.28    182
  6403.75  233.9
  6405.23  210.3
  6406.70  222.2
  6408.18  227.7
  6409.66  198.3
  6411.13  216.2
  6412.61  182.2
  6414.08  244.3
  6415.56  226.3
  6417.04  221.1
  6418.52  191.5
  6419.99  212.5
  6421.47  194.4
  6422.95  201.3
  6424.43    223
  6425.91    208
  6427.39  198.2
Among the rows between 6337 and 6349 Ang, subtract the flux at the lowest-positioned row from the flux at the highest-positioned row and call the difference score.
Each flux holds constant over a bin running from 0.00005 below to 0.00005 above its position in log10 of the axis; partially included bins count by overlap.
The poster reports -2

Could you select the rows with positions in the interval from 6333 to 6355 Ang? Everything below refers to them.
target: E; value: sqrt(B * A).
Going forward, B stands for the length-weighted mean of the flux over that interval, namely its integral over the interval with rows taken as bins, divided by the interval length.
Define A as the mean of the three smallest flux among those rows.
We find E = 180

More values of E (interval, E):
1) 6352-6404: 184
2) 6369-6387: 205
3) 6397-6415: 198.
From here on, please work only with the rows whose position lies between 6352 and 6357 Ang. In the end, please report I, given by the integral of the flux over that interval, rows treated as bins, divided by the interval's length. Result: 186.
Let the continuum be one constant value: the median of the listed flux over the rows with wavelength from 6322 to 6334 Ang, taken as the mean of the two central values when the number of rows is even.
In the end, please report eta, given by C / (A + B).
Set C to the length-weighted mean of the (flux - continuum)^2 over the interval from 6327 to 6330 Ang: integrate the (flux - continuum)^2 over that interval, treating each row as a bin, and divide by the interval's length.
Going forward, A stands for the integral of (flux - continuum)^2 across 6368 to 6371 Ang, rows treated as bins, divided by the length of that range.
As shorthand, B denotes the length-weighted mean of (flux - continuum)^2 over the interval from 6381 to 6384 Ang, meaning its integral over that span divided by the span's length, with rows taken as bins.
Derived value 1.1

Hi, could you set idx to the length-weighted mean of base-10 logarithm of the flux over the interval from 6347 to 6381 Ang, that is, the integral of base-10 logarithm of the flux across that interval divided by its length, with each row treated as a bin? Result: 2.311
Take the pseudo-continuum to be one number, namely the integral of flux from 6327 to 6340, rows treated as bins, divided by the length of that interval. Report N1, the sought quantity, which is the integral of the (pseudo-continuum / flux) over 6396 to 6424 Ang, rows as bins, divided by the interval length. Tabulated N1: 0.965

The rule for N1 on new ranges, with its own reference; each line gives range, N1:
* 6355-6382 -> 0.961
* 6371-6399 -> 0.945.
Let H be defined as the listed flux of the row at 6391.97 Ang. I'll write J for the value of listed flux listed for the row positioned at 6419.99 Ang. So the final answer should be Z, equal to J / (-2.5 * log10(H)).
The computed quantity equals -36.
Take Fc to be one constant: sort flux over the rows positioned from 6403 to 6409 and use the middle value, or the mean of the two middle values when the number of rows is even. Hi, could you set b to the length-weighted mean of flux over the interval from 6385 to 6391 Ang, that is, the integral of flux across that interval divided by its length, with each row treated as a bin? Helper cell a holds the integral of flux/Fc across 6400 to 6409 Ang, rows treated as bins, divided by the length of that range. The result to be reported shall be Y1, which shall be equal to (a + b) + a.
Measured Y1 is 226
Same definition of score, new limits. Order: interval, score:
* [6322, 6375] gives 15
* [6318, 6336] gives -4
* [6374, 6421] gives -13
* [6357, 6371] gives -4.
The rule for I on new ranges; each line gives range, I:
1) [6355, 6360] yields 191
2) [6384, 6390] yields 217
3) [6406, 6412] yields 215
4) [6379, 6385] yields 205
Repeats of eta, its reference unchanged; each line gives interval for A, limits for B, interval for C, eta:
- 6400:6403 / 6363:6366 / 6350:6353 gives 2.6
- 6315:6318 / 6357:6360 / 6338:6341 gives 0.2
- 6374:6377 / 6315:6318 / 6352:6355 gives 3.0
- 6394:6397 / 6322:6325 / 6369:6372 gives 0.2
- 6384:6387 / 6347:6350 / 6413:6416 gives 0.6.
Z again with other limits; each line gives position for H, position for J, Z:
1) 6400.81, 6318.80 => -29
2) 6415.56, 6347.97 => -32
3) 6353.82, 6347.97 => -32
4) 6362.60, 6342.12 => -33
